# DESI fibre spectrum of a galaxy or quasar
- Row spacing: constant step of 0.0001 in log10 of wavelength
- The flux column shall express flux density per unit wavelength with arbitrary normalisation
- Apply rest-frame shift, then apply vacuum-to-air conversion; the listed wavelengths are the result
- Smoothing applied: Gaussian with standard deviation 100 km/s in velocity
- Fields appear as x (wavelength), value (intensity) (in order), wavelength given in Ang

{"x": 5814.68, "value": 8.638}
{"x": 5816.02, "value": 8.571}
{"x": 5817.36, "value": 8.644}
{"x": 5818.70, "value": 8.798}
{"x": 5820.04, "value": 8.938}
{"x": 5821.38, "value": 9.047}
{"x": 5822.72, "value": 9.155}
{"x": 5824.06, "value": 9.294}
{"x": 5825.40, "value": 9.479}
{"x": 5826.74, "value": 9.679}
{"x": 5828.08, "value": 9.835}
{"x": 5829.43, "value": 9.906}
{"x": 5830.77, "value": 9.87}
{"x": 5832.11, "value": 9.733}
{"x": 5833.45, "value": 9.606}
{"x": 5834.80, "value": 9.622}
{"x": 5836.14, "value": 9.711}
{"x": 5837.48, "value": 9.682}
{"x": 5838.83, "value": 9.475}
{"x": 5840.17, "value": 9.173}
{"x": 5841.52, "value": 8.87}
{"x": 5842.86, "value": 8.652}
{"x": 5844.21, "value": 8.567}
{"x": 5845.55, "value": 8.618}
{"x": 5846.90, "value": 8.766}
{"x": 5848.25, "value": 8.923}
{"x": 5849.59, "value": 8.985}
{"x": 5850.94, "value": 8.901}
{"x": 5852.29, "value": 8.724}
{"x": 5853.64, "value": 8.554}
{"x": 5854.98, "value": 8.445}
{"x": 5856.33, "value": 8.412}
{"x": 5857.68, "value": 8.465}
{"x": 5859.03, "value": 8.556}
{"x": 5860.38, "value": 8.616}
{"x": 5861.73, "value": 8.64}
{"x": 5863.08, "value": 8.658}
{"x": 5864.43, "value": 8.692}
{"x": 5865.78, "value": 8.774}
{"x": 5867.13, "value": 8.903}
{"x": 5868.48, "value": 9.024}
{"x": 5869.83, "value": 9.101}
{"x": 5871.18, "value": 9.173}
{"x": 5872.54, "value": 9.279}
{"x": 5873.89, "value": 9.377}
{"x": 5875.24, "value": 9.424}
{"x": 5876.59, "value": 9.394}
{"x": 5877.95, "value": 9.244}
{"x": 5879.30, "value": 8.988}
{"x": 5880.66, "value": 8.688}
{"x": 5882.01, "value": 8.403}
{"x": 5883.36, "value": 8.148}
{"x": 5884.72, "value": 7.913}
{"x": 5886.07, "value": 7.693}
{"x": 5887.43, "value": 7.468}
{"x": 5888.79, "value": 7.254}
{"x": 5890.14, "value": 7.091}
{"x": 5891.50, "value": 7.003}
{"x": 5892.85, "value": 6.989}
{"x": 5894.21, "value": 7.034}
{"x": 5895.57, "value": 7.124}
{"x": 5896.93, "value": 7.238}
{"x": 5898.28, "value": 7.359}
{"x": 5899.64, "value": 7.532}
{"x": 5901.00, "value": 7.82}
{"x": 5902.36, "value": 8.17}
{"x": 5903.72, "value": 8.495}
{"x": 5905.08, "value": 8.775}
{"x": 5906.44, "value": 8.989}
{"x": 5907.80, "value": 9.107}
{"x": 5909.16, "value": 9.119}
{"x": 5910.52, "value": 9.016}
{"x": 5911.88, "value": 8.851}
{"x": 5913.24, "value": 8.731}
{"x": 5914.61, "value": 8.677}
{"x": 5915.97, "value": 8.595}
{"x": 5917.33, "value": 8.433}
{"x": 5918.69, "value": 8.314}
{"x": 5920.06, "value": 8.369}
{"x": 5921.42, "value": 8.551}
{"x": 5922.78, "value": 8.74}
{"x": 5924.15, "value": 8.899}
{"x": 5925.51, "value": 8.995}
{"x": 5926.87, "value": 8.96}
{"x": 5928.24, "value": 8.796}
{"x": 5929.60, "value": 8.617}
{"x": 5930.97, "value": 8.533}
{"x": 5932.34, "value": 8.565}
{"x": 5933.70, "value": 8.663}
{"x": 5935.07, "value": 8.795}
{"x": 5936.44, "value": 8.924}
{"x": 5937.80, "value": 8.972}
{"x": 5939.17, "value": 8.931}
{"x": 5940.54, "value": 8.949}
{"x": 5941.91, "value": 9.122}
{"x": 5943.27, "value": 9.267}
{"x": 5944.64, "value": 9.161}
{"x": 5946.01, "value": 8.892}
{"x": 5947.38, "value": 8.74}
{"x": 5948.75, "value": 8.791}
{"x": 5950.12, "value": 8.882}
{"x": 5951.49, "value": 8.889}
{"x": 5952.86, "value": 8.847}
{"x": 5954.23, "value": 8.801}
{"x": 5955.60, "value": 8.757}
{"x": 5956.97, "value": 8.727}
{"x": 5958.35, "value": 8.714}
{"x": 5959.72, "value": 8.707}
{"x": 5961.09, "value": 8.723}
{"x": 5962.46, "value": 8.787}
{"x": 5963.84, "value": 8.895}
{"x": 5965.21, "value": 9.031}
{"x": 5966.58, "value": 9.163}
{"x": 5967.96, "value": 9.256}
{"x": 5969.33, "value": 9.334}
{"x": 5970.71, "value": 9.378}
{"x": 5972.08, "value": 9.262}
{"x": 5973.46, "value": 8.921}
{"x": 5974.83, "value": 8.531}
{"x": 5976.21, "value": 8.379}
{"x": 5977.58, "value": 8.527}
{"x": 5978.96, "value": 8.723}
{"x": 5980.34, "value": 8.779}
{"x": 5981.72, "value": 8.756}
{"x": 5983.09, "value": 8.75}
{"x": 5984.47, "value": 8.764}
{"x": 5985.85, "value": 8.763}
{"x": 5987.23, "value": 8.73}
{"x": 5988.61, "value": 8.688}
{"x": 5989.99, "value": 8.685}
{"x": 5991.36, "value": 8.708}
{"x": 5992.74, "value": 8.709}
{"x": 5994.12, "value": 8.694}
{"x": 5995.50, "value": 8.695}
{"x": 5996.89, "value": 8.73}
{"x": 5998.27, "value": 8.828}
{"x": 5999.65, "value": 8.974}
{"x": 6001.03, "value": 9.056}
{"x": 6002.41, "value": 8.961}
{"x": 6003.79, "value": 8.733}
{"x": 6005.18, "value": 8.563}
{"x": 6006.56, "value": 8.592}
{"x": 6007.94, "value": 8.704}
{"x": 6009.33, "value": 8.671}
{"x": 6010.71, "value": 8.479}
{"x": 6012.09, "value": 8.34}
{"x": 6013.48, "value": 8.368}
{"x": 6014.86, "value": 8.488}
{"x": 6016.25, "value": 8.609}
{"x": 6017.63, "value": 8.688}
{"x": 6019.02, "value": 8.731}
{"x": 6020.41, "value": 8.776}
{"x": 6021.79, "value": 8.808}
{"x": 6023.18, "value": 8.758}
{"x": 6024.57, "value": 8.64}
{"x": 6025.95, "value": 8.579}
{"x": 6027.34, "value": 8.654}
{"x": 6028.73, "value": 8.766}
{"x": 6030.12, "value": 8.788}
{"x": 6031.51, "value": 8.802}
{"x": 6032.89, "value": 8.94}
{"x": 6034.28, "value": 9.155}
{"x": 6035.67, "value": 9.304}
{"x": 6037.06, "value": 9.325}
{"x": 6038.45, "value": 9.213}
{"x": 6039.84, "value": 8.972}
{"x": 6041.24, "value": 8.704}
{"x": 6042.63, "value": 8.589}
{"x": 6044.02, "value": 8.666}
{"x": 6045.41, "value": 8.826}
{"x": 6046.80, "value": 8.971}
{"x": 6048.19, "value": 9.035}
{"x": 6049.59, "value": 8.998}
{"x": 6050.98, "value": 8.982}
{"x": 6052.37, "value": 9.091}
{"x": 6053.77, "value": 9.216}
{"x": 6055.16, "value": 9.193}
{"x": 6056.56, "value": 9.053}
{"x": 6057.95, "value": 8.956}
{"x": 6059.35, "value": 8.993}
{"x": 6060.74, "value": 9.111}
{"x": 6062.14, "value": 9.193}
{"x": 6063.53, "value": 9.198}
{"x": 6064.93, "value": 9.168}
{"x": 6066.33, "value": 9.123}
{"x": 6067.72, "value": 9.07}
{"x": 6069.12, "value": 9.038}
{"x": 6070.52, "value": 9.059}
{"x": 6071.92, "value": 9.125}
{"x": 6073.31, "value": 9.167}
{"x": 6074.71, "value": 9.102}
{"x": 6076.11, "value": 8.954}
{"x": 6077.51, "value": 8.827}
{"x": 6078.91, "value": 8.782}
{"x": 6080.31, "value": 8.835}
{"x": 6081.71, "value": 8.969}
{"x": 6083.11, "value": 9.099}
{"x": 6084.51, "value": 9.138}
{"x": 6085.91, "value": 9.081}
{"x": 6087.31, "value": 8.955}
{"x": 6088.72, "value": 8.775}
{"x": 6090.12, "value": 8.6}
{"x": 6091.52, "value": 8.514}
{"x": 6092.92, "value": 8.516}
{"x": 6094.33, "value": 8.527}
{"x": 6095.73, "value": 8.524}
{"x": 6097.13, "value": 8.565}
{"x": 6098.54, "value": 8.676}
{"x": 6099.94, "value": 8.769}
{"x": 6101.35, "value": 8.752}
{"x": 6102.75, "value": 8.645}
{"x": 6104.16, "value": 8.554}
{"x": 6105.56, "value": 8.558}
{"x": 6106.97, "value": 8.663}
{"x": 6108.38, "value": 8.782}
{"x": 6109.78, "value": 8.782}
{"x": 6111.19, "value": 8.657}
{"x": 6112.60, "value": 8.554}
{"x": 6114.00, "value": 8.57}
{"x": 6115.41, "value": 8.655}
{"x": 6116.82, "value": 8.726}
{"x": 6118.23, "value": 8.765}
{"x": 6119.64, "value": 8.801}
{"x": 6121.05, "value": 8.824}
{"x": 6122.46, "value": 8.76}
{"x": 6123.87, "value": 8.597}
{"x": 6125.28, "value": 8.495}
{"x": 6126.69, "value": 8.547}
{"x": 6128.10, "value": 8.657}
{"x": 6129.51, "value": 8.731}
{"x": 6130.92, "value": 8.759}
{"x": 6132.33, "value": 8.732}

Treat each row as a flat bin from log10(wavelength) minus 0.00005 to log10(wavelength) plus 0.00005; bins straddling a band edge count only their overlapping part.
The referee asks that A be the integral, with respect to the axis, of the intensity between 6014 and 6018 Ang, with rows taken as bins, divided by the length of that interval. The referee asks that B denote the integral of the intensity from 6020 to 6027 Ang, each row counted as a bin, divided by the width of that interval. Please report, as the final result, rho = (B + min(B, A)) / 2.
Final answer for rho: 8.65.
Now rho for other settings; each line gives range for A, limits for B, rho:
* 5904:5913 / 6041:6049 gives 8.81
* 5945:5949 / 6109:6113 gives 8.68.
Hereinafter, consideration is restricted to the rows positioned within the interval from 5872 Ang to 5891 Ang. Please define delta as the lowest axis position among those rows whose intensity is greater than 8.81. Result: 5872.54 Ang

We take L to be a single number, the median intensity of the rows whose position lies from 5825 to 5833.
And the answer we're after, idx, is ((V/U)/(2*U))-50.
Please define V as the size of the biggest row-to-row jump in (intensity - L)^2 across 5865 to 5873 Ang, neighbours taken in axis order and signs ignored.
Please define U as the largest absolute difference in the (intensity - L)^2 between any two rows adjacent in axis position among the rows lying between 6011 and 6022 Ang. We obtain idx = -49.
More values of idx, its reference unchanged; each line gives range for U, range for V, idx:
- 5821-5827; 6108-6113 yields -44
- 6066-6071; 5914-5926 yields -5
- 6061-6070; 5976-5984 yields -7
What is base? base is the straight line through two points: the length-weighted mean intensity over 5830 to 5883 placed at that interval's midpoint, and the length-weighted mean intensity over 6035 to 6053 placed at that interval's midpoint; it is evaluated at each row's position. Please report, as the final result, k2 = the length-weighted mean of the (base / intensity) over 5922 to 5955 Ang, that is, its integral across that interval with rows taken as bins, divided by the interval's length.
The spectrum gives 1.01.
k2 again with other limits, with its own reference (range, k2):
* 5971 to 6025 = 1.03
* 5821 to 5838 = 0.94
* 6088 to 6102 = 1.04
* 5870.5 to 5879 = 0.97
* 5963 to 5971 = 0.98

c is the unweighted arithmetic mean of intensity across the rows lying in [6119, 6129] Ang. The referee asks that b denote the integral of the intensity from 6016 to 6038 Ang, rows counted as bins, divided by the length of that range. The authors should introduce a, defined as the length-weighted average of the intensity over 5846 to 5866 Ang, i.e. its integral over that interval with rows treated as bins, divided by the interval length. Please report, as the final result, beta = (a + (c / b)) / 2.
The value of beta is 4.82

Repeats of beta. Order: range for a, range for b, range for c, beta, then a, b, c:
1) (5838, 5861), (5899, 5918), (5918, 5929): 4.88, 8.75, 8.59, 8.70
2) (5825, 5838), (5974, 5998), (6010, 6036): 5.36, 9.72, 8.69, 8.72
